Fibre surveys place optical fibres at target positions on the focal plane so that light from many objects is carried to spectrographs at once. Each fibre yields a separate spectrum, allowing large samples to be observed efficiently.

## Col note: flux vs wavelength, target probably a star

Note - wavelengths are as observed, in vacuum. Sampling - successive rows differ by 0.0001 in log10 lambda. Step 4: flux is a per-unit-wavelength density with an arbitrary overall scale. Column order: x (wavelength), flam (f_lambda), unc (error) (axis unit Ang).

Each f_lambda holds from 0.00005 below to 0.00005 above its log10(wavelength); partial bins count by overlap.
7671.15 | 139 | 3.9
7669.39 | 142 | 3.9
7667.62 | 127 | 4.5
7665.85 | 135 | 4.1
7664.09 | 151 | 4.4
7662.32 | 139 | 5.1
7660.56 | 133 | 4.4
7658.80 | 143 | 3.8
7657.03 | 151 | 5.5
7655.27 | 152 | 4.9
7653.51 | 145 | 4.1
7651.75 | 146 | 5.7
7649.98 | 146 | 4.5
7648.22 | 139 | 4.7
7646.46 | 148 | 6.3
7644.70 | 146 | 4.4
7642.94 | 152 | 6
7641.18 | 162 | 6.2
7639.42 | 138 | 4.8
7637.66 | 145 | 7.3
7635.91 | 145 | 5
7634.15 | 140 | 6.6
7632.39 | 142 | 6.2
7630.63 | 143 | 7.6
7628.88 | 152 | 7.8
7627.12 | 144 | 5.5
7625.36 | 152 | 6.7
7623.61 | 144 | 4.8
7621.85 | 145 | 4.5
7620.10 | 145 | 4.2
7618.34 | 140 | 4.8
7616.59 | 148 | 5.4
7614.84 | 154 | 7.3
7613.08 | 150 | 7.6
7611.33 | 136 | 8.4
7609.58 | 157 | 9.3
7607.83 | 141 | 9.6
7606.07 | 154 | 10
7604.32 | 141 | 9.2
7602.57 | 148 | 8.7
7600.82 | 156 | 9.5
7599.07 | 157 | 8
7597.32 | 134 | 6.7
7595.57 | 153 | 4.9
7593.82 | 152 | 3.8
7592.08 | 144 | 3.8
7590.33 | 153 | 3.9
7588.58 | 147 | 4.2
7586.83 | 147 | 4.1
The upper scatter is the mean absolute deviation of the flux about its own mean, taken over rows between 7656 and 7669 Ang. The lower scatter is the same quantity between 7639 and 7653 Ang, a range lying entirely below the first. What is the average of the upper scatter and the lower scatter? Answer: 6.2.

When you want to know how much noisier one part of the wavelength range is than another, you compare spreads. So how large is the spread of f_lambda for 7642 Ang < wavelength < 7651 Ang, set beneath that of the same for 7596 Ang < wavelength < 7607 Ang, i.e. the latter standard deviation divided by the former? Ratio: 2.0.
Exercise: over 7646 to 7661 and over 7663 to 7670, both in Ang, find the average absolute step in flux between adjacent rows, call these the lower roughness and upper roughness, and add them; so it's 18.4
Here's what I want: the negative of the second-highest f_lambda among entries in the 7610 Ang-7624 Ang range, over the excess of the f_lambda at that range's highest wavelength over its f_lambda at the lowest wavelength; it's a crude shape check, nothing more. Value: -19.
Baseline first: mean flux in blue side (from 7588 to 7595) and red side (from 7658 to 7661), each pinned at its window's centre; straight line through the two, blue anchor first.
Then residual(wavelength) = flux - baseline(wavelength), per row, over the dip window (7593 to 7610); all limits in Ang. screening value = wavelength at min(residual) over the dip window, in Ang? 7597.32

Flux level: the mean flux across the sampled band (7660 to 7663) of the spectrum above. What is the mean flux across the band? 136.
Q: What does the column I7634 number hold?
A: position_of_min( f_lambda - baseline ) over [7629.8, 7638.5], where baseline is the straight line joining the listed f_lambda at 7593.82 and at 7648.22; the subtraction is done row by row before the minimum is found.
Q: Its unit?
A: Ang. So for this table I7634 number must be 7634.15 Ang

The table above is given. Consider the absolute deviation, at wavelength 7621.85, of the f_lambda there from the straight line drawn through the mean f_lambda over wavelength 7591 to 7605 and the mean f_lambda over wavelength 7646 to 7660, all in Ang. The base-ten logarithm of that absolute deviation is 0.36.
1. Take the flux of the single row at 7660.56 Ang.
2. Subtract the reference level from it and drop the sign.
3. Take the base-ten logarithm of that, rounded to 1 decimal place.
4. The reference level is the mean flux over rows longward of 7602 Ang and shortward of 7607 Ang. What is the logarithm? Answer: 1.2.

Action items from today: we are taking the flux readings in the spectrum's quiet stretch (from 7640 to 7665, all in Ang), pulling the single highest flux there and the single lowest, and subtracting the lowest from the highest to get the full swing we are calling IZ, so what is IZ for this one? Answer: 29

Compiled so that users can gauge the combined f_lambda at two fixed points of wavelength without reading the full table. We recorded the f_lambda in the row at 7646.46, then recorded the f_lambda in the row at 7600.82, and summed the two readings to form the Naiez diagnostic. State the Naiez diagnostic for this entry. 304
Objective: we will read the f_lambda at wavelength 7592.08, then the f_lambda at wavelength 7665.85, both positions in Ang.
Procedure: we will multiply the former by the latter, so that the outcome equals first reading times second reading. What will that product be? 19440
